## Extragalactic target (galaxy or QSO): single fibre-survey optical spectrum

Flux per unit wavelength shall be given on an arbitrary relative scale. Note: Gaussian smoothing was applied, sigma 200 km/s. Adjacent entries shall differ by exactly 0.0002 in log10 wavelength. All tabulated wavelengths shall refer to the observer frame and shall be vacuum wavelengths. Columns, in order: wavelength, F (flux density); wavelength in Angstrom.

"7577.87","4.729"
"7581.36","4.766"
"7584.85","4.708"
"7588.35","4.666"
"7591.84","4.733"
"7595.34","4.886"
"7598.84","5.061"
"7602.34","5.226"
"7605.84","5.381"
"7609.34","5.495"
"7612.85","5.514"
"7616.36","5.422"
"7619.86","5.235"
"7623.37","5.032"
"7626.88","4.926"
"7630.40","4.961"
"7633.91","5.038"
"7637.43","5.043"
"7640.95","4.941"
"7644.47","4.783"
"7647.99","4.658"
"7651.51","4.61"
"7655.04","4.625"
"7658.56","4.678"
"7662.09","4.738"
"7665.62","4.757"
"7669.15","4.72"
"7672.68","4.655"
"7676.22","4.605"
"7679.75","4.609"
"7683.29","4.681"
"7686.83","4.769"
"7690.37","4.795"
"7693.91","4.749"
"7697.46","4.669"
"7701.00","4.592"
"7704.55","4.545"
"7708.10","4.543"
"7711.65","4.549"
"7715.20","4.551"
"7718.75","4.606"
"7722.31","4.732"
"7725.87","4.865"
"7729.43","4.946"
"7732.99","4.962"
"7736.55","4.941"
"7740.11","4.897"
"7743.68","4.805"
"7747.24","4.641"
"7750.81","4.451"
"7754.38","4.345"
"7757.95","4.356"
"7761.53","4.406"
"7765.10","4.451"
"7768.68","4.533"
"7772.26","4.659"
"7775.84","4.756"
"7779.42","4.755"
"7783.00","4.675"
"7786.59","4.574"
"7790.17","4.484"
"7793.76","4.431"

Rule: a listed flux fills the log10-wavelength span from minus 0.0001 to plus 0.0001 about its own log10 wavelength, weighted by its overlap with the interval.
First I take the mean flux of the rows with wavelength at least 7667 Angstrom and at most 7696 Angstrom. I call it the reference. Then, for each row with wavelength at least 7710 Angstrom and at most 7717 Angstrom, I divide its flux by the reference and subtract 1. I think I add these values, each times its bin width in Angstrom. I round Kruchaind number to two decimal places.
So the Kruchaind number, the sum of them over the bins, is -0.22 Angstrom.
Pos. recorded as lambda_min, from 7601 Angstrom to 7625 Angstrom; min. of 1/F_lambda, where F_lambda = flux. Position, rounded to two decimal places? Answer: 7612.85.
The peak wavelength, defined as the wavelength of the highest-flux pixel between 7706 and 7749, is 7732.99 Angstrom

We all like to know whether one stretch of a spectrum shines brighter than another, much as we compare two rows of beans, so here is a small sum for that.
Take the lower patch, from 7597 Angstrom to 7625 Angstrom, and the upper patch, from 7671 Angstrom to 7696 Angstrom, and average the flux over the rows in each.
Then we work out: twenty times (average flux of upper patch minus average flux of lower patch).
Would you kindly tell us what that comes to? -12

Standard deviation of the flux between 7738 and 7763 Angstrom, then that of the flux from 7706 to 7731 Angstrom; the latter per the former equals 0.74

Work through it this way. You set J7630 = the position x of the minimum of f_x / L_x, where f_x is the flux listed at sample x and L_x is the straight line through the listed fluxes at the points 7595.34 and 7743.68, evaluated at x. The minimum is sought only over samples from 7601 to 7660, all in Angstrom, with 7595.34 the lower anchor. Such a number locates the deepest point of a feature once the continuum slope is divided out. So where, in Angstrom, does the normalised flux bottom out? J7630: 7651.51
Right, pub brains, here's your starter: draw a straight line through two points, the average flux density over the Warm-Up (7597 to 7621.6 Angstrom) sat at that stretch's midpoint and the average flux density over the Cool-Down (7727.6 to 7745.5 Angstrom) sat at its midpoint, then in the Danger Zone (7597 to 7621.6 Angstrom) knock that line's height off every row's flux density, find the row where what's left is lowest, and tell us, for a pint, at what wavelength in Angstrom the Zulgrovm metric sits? 7598.84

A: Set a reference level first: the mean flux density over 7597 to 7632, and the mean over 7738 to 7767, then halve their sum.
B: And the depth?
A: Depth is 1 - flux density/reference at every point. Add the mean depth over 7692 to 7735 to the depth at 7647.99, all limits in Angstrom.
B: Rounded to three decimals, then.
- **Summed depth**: 0.086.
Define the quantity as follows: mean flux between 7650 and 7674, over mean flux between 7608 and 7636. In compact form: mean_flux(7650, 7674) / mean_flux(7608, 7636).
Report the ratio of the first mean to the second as 0.90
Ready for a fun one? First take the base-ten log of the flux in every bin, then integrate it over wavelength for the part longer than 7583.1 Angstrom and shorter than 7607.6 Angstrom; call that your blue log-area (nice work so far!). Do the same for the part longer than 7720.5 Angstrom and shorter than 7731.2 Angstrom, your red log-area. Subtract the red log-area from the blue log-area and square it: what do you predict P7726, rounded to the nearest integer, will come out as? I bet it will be 94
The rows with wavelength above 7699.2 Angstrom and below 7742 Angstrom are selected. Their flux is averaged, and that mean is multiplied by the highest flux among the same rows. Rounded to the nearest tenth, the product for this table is 23.5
